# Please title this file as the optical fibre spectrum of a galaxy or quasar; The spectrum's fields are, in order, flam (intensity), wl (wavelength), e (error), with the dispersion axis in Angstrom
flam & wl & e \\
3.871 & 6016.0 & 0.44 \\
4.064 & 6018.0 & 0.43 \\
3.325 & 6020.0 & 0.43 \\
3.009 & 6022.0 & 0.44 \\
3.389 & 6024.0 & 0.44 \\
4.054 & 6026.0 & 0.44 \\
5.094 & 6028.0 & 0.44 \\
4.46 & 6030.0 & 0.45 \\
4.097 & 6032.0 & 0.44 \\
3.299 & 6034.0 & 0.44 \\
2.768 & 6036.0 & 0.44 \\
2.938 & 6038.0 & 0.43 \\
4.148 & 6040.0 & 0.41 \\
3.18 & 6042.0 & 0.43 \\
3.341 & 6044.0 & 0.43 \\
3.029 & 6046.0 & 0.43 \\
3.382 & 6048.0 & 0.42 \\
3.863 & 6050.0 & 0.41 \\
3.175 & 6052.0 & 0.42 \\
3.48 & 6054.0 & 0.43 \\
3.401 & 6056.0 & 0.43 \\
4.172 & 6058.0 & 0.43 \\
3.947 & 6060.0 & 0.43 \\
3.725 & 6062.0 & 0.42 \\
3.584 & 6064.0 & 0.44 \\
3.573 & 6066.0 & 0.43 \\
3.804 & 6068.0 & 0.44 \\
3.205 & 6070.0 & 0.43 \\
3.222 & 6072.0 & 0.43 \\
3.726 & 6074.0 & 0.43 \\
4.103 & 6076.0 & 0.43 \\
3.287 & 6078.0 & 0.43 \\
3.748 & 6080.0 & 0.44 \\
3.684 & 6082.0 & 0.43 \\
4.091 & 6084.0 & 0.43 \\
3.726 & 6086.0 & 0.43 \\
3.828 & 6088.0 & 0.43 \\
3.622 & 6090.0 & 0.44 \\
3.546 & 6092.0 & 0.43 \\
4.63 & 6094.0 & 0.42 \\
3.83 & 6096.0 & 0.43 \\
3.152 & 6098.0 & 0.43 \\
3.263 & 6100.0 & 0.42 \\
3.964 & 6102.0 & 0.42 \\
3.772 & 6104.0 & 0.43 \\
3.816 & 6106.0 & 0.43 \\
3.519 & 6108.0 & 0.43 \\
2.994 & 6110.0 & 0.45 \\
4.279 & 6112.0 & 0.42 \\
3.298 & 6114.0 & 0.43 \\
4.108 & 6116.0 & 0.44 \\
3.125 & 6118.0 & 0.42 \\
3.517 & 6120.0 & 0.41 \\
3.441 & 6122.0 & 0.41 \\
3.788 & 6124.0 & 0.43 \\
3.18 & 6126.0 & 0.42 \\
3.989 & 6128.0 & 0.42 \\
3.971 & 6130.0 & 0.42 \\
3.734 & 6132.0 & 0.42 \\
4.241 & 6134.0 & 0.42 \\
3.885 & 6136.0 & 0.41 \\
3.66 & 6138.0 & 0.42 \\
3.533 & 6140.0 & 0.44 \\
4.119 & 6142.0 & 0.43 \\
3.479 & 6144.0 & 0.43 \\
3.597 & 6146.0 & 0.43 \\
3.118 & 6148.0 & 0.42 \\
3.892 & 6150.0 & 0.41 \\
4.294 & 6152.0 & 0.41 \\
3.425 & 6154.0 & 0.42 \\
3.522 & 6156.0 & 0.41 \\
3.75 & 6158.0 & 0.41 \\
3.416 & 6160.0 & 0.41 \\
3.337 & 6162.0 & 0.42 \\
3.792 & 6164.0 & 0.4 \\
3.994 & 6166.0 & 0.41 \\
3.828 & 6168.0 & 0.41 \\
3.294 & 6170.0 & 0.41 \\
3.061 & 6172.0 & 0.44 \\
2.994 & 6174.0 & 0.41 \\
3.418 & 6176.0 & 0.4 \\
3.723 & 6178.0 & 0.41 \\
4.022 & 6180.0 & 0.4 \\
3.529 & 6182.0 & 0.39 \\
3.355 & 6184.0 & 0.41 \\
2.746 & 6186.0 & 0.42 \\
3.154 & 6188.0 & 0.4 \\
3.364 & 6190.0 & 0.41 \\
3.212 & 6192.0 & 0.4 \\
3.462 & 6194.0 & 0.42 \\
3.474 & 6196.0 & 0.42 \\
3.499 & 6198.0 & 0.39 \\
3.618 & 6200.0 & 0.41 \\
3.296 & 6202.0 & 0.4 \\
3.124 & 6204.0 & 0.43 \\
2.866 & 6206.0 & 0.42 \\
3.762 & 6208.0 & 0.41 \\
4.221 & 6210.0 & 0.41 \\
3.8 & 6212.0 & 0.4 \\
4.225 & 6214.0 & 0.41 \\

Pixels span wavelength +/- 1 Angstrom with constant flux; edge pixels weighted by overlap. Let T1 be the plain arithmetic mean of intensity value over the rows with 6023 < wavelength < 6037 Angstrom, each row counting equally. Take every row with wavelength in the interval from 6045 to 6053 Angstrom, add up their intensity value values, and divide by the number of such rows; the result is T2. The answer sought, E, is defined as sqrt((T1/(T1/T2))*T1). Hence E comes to 3.61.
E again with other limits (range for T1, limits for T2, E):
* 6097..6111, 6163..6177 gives 3.49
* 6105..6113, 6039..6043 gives 3.66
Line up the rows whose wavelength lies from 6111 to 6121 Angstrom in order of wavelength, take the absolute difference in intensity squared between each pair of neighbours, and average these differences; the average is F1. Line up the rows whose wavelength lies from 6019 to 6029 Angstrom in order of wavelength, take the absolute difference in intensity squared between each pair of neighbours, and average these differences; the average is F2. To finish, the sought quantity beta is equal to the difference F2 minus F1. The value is -1.1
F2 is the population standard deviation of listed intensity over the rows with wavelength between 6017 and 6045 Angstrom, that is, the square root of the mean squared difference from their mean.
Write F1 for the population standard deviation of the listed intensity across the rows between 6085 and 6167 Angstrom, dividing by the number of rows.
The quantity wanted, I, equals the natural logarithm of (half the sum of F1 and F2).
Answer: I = -0.69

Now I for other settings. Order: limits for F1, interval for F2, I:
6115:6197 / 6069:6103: -1.00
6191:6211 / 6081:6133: -1.01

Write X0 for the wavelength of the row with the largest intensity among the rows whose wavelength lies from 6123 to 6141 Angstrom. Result 6134.0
